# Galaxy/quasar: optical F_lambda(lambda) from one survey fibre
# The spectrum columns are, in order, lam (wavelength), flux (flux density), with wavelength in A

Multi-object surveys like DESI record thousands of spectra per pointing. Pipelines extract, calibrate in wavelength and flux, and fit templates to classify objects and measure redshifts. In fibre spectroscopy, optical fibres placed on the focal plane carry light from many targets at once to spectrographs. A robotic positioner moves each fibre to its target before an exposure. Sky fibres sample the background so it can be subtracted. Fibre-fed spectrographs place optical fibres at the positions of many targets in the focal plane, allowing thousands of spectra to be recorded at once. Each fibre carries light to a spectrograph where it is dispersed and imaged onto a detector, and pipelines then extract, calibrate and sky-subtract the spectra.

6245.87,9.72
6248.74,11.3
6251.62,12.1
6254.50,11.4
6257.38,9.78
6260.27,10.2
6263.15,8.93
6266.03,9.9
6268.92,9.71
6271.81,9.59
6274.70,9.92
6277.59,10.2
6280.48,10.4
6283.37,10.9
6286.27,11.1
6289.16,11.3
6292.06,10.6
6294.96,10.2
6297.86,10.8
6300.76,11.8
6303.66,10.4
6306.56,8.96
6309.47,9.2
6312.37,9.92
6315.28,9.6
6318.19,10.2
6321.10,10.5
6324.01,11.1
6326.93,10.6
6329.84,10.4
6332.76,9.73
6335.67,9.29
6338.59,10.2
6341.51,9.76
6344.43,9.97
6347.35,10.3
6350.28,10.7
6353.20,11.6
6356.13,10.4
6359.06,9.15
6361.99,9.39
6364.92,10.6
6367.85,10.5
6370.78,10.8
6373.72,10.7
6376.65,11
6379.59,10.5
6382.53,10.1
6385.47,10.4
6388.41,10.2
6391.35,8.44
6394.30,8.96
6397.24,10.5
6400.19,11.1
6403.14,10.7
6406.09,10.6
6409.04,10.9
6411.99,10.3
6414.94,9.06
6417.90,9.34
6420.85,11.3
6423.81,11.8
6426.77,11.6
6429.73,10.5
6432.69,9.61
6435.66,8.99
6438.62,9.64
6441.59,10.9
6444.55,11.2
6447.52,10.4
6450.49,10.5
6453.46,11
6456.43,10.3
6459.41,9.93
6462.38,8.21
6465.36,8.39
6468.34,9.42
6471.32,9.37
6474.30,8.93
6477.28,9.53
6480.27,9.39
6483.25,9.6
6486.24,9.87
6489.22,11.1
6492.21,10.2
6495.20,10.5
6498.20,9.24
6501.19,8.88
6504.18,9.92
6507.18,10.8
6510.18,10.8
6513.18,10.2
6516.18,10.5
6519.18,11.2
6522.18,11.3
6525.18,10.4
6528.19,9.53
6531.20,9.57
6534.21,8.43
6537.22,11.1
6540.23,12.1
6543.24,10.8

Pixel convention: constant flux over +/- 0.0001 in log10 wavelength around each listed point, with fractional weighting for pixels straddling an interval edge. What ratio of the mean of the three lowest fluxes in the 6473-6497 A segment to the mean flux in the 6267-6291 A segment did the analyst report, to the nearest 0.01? 0.89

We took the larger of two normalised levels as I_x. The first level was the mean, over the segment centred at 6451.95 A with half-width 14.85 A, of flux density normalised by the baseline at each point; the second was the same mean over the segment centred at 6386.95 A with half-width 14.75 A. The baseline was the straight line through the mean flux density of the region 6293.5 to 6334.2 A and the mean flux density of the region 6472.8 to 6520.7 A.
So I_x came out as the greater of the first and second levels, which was 1.00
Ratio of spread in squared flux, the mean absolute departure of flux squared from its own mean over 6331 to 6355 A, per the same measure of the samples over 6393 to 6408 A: 0.94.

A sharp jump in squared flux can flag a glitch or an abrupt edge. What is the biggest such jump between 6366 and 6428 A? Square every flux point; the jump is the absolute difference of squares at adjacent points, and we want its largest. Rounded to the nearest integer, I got 40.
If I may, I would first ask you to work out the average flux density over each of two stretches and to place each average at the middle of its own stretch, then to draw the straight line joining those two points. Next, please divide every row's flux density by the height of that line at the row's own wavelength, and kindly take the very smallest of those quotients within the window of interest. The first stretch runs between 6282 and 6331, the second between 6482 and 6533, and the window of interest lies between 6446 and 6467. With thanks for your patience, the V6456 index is 0.80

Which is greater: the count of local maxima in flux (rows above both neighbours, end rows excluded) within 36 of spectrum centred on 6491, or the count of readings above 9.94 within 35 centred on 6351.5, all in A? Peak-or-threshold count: 8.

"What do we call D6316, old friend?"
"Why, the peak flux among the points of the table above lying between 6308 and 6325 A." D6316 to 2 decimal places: 11.10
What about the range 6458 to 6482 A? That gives 9.93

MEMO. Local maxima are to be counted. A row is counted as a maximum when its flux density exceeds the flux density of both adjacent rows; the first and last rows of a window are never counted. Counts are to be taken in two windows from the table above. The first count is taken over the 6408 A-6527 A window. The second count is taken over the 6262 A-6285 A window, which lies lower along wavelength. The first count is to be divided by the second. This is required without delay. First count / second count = 8.0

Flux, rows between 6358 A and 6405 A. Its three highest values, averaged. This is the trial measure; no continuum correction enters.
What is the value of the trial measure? 11.0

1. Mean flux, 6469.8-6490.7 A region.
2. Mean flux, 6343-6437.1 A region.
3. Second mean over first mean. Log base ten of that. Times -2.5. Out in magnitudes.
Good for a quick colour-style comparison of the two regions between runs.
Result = -0.068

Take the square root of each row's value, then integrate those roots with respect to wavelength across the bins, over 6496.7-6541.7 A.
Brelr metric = 144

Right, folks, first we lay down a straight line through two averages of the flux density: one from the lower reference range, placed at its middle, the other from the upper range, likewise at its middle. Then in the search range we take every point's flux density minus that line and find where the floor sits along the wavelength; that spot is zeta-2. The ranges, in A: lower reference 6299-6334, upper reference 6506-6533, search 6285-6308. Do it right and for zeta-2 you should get 6306.56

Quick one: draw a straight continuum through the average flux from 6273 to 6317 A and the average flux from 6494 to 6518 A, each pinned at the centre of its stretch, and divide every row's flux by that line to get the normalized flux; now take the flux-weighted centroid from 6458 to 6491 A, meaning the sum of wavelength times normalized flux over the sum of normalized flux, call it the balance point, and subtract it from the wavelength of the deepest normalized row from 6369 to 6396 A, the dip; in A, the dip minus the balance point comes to -83.4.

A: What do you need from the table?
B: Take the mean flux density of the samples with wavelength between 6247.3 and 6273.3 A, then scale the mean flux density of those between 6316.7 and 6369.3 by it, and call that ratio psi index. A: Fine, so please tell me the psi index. 0.99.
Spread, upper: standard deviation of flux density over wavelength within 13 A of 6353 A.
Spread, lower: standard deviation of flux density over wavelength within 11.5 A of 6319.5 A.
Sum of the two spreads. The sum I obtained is 1.3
